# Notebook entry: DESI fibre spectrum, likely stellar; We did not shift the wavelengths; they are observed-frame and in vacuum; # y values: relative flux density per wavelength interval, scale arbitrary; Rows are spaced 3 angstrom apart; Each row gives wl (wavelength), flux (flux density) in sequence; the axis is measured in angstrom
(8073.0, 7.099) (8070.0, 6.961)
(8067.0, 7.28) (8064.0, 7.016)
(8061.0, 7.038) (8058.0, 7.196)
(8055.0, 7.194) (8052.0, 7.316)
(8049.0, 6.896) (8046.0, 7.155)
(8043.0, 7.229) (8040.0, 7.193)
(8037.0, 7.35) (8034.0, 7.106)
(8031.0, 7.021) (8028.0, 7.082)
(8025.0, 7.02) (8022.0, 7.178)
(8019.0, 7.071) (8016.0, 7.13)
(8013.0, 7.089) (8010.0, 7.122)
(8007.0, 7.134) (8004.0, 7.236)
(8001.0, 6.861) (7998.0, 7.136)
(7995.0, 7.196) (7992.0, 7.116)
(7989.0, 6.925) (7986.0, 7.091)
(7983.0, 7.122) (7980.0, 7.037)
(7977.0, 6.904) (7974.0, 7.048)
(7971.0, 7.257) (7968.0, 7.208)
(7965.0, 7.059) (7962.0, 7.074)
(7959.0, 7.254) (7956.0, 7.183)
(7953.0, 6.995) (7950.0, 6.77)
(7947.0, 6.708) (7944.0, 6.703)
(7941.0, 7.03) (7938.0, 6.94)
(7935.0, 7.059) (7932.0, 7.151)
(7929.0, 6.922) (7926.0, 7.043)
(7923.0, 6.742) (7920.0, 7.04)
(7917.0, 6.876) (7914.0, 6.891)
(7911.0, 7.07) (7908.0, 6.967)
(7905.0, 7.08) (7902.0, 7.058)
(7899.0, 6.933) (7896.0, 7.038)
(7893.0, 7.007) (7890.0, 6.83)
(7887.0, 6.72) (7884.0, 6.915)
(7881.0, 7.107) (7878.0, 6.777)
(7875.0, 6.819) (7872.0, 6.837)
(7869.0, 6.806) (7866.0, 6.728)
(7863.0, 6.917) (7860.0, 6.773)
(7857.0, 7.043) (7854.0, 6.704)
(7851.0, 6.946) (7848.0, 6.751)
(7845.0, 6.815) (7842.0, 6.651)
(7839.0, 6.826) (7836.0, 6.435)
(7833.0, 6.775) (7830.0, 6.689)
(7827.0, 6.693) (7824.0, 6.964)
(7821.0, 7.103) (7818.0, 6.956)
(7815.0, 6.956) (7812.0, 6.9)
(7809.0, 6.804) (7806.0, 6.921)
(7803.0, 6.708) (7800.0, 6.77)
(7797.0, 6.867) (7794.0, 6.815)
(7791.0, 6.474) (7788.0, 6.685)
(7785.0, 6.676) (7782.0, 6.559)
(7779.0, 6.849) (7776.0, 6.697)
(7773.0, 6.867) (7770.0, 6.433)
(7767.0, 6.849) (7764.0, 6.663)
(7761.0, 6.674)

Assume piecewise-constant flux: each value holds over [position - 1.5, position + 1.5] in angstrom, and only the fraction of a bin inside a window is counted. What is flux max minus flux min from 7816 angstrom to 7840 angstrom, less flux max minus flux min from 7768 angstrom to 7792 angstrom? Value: 0.23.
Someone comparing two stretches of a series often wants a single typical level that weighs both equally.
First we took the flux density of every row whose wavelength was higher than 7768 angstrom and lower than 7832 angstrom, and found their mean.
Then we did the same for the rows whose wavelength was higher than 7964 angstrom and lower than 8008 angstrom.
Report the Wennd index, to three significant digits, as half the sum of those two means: 6.93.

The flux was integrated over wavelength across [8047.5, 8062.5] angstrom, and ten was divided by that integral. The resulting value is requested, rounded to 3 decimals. 0.094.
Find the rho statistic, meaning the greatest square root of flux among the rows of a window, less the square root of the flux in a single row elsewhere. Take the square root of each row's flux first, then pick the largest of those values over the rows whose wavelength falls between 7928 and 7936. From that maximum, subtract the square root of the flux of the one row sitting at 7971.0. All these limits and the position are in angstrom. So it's -0.020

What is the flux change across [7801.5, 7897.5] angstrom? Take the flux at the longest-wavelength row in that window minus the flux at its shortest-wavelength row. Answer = 0.33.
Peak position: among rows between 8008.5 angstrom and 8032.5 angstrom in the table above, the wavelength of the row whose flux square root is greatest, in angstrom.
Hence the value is 8022.0 angstrom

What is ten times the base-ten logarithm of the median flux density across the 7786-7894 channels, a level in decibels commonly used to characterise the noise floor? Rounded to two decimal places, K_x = 8.33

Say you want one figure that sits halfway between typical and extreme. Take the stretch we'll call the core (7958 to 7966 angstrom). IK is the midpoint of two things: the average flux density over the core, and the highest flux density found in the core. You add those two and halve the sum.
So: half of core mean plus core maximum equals 7.19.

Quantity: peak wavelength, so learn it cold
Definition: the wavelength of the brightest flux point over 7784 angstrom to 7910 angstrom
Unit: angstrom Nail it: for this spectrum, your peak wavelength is 7881.0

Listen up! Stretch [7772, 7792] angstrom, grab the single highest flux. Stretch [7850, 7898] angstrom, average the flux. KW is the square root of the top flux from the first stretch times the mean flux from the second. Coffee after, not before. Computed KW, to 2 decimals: 6.87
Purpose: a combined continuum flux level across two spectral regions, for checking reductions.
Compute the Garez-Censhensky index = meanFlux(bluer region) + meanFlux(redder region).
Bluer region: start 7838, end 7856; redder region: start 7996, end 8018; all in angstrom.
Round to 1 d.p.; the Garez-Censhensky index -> 13.9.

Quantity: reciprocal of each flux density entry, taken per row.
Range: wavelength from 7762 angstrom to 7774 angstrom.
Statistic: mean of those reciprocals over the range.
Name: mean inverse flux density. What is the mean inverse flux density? 0.149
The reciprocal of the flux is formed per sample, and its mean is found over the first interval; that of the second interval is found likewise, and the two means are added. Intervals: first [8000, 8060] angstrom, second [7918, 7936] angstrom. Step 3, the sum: 0.283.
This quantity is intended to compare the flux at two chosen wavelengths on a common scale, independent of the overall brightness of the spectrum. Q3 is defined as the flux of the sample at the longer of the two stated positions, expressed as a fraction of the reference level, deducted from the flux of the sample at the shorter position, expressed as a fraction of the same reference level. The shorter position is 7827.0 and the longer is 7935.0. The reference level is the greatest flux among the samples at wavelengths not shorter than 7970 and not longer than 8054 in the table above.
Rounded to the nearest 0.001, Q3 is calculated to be -0.050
